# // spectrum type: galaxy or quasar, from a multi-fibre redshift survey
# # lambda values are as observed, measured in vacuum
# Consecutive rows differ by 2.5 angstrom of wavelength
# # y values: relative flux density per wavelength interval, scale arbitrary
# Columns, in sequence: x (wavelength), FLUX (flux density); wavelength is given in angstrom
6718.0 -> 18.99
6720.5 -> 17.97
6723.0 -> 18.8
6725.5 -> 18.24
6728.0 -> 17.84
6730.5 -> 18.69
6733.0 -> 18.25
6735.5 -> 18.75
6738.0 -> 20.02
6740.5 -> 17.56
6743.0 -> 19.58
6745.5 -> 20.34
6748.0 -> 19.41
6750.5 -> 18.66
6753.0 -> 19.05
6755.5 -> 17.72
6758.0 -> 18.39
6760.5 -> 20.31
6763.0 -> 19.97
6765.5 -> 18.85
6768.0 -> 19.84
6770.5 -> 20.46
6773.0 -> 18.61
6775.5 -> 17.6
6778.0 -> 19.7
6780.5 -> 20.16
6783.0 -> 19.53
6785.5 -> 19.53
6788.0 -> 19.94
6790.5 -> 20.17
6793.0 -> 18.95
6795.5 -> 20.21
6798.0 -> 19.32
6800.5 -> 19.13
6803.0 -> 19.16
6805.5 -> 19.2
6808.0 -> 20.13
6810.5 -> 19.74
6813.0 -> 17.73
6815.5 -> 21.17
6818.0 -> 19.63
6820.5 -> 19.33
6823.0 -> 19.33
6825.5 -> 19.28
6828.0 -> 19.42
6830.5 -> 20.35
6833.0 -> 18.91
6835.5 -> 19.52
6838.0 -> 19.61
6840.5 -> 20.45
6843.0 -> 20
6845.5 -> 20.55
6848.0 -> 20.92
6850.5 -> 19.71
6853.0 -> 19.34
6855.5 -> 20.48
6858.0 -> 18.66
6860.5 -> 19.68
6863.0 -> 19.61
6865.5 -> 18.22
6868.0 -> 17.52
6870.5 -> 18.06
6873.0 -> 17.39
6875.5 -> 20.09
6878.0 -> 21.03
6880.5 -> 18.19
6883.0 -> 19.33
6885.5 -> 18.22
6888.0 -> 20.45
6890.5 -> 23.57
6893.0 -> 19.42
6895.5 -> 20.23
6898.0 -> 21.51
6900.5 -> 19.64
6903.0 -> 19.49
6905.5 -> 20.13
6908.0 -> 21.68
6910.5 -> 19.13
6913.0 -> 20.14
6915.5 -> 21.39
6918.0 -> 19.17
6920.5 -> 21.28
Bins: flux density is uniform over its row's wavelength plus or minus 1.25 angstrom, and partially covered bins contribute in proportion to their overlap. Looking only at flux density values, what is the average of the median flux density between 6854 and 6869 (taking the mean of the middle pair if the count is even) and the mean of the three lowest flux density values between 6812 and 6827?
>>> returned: 19.0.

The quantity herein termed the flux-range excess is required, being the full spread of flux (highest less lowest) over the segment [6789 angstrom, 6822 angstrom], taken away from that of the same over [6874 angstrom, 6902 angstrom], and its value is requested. 1.9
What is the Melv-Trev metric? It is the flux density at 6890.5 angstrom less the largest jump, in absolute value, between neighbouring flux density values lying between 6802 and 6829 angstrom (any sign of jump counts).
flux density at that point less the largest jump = 20.1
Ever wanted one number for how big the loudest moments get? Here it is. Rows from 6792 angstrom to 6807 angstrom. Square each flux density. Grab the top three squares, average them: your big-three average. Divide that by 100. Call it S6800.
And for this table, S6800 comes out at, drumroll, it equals 3.83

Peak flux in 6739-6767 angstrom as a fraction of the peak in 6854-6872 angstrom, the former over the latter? 0.993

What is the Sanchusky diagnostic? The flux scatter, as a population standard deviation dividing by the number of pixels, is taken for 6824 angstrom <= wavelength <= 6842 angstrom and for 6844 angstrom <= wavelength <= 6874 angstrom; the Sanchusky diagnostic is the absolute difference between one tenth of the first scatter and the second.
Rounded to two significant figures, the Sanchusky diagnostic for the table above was 1.1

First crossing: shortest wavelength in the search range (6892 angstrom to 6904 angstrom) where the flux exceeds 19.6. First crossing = 6895.5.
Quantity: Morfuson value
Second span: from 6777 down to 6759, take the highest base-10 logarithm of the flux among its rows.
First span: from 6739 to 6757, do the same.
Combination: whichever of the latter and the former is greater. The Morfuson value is 1.31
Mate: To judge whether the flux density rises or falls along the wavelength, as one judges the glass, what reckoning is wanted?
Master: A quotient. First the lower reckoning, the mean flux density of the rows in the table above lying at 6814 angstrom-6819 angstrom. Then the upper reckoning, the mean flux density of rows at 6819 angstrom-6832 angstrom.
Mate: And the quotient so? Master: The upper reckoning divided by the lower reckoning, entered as 0.96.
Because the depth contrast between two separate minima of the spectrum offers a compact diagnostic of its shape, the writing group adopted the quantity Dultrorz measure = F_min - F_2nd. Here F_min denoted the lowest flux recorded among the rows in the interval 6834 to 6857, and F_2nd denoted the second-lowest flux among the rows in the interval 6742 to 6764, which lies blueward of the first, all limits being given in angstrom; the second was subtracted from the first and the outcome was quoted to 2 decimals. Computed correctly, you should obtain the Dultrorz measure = 0.95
